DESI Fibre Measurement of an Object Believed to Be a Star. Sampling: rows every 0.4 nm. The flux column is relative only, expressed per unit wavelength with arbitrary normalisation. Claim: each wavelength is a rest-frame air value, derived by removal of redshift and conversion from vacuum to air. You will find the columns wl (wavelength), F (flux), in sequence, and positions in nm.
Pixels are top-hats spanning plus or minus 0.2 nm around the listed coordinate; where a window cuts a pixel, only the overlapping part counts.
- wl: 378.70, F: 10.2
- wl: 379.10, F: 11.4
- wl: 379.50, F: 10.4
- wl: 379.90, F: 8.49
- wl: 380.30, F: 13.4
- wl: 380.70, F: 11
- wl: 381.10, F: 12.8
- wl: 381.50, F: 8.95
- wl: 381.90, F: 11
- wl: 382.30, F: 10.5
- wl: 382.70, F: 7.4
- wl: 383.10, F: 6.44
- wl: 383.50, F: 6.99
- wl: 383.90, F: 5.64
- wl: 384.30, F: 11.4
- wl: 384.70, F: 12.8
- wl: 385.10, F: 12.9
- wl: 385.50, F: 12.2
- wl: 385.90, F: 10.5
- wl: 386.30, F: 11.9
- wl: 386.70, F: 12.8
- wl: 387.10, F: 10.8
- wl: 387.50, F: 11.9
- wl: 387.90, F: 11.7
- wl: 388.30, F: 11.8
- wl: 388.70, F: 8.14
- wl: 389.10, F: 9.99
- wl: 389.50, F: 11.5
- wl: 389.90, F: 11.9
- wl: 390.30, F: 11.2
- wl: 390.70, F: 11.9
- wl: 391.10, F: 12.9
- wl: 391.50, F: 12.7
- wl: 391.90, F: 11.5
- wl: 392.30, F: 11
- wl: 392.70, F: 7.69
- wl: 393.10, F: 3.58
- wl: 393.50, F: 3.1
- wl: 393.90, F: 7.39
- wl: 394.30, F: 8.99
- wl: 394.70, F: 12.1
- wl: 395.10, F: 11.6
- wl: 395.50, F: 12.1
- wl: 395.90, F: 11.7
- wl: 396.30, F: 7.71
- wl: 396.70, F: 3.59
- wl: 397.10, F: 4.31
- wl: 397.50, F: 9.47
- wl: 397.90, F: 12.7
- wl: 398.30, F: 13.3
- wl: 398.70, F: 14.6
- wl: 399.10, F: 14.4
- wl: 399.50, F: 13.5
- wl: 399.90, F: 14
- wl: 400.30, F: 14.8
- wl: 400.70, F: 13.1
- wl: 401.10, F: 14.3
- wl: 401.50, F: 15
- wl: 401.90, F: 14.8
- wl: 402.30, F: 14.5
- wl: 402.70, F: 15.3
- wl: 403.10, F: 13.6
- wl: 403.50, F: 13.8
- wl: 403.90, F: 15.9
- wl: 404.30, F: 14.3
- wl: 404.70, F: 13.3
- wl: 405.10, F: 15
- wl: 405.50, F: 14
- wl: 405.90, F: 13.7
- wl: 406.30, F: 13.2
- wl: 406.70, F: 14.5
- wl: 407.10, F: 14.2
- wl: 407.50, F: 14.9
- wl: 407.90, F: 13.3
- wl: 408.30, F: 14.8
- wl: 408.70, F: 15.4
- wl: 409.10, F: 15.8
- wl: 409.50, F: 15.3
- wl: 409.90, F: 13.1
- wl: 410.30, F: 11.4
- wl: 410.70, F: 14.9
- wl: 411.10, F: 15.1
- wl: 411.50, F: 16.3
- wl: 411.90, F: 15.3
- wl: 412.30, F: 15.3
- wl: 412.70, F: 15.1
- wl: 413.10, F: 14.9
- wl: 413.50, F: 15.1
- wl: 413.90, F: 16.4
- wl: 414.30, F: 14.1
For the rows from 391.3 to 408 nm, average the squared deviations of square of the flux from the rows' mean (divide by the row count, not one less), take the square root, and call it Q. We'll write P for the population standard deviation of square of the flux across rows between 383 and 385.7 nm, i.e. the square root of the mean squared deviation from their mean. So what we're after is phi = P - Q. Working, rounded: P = 56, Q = 67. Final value -10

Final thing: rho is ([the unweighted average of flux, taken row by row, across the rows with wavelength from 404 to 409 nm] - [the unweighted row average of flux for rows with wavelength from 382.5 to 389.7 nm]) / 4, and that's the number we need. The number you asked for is 1.0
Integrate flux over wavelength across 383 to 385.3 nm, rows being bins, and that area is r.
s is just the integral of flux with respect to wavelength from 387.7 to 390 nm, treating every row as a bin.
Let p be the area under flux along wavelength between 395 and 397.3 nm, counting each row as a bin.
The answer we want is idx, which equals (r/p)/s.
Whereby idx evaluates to 0.046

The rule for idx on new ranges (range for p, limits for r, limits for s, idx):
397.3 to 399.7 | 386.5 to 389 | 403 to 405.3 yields 0.027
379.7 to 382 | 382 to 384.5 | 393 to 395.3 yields 0.044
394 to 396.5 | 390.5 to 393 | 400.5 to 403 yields 0.029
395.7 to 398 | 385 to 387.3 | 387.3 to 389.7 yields 0.056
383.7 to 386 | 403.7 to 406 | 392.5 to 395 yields 0.072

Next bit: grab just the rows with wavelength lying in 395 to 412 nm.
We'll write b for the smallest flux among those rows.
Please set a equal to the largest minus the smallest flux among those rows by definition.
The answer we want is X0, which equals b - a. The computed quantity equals -9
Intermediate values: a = 13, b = 3.59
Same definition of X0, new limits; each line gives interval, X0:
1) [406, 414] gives 6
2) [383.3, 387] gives -2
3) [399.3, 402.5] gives 11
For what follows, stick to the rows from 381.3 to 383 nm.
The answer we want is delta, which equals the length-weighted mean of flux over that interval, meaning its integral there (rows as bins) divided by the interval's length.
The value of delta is 9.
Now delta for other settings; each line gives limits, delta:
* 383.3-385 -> 9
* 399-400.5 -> 14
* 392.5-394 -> 5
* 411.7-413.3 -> 15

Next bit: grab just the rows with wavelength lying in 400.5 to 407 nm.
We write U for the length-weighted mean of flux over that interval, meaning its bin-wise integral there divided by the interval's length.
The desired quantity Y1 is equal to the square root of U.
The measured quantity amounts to 3.8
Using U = 14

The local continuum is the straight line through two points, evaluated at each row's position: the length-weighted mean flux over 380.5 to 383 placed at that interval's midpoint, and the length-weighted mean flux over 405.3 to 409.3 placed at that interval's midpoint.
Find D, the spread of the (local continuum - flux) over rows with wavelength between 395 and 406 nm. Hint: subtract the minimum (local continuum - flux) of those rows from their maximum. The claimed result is 11.1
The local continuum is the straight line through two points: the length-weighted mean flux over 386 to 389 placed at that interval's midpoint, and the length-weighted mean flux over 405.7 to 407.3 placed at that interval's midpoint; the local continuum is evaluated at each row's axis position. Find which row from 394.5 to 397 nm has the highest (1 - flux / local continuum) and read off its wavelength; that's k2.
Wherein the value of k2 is 396.70 nm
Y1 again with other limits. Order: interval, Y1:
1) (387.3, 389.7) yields 3.3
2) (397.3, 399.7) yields 3.6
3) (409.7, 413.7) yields 3.8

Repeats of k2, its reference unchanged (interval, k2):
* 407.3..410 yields 409.90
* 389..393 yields 392.70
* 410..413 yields 410.30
